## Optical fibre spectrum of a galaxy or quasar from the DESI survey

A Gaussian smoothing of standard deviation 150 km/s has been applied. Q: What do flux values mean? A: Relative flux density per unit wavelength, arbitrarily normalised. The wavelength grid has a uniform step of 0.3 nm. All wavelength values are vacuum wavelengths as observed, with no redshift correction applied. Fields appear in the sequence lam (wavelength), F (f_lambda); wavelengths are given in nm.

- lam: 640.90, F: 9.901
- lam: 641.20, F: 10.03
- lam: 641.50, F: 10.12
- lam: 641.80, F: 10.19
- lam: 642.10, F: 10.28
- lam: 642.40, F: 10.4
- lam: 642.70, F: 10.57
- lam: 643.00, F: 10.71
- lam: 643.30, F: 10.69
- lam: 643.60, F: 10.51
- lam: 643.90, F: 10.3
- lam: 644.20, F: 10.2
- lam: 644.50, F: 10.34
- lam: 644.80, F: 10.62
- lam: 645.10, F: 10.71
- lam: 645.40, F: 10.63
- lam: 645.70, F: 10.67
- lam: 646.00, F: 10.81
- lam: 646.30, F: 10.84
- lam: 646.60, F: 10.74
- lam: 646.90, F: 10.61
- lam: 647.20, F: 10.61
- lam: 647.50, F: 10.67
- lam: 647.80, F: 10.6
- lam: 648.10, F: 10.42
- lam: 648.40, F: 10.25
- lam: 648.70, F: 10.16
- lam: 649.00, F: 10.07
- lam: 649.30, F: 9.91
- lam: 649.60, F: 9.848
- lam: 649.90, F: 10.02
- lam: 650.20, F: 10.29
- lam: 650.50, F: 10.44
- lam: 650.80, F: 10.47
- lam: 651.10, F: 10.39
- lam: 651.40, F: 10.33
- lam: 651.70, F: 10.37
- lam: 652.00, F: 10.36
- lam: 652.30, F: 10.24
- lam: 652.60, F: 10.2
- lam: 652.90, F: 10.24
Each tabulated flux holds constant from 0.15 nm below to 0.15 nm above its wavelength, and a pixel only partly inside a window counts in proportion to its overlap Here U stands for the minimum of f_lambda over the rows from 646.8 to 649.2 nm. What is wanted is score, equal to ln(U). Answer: 2.31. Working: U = 10.07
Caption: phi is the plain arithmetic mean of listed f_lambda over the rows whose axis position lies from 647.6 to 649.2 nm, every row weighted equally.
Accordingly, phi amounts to 10.3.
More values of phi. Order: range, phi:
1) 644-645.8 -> 10.5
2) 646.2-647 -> 10.7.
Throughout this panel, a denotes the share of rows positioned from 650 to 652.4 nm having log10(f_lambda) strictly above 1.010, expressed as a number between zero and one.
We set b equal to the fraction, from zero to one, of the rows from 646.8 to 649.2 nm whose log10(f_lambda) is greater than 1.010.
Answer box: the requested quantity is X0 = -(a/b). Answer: -1.33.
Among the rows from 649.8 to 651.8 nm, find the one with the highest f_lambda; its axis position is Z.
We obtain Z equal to 650.80 nm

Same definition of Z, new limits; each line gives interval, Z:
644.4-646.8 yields 646.30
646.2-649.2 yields 646.30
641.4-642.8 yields 642.70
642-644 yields 643.00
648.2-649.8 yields 648.40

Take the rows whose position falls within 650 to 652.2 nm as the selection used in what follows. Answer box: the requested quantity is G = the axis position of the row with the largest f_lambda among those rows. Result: 650.80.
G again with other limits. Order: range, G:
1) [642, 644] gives 643.00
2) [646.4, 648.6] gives 646.60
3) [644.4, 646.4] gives 646.30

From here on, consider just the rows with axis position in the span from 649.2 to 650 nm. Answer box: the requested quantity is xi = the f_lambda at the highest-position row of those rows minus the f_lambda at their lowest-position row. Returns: 0.1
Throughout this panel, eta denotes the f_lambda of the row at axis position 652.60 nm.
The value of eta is 10.2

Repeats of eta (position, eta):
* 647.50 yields 10.67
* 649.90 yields 10.02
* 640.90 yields 9.901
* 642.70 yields 10.57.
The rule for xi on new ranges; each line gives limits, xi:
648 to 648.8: -0.3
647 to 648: 0.0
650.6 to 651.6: -0.1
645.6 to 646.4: 0.2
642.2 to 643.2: 0.3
